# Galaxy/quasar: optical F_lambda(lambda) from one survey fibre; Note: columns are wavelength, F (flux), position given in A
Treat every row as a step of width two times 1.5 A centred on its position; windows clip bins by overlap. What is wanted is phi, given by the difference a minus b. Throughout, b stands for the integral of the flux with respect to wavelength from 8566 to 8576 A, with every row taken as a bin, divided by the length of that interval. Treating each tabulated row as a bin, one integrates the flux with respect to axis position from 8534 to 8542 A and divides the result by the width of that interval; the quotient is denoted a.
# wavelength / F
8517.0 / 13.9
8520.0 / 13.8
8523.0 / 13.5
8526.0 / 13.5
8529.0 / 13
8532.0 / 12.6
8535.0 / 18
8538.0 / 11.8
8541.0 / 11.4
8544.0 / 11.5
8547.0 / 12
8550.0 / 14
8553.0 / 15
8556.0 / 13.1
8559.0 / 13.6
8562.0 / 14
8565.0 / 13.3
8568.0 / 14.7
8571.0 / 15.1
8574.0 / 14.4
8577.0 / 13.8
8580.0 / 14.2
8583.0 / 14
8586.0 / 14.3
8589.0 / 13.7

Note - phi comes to -1.0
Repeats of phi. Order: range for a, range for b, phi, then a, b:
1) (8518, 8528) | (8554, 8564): 0.0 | 13.6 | 13.6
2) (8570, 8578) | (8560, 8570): 0.4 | 14.4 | 14.0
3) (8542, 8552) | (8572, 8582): -1.6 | 12.6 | 14.2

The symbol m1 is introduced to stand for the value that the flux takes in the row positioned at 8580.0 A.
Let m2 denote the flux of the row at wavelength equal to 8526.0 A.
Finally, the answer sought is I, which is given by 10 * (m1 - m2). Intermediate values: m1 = 14.2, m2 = 13.5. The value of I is 7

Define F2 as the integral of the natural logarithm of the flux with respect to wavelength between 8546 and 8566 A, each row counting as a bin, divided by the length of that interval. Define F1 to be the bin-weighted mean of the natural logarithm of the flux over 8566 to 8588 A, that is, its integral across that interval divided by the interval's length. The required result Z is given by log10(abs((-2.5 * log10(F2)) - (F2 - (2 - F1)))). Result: 0.635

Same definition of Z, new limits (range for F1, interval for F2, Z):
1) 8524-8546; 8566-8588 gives 0.632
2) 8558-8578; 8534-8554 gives 0.628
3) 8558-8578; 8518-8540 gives 0.633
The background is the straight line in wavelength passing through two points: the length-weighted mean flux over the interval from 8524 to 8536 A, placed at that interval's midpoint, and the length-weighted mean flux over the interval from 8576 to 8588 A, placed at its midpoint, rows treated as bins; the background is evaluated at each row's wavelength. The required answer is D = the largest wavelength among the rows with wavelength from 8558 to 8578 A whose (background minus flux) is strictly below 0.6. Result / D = 8577.0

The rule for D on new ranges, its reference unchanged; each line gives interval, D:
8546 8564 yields 8562.0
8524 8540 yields 8535.0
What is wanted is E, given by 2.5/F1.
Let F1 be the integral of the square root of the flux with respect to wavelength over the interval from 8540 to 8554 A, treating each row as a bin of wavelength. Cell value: 0.0501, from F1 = 49.9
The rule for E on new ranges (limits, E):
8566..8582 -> 0.0412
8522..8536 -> 0.0478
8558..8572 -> 0.0475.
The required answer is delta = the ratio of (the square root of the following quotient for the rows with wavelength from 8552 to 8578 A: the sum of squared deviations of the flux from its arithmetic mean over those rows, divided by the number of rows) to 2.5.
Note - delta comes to 0.3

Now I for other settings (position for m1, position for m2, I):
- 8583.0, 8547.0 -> 20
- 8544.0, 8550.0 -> -25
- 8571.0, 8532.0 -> 25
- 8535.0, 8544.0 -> 65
